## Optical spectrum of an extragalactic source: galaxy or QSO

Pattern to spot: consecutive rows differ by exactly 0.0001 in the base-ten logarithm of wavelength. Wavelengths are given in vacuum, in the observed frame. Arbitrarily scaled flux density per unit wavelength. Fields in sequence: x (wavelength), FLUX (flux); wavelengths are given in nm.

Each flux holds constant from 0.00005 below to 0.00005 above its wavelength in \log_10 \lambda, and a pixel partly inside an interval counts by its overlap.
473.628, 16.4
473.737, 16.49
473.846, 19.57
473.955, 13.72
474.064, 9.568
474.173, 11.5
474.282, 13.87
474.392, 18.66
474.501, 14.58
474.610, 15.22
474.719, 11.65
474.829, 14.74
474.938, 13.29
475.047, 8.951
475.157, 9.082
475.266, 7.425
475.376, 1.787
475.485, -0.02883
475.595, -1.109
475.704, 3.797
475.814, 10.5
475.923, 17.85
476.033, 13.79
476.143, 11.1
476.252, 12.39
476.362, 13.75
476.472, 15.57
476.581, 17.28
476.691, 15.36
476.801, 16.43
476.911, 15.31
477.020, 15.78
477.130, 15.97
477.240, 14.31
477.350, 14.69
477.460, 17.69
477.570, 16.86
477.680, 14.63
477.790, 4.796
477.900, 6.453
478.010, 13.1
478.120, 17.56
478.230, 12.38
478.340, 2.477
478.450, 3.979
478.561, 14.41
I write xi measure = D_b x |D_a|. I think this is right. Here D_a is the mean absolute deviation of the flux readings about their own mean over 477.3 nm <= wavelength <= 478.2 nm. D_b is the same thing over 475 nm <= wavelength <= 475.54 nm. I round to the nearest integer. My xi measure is 14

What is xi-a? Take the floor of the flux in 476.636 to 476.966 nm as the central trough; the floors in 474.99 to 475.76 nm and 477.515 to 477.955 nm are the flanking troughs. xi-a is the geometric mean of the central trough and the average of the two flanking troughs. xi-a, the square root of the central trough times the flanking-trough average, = 5.3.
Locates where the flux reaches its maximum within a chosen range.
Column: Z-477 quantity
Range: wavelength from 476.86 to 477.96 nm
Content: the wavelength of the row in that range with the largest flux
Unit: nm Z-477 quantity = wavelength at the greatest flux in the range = 477.460 nm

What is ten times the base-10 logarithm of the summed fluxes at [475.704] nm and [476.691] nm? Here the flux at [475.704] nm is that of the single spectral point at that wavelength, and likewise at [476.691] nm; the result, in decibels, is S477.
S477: 12.8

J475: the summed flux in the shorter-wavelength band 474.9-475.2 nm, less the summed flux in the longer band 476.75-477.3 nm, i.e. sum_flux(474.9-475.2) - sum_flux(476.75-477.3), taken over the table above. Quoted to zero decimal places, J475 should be -46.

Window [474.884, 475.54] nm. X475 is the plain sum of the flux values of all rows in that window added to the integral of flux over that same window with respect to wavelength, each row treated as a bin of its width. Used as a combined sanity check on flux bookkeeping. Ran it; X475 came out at 45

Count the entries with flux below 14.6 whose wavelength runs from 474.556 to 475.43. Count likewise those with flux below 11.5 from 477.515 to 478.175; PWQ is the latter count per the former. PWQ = 0.33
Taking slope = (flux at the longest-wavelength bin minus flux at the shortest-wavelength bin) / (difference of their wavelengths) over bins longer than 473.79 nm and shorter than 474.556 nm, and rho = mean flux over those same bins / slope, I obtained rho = -1.9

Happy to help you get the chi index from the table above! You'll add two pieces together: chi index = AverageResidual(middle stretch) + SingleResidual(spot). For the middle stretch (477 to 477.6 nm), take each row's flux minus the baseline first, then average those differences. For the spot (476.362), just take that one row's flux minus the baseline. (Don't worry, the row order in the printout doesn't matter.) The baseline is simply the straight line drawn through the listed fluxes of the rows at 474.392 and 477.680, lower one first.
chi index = -1.7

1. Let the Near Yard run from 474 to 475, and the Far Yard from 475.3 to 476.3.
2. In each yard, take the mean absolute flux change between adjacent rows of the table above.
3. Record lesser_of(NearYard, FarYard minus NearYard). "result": 1.0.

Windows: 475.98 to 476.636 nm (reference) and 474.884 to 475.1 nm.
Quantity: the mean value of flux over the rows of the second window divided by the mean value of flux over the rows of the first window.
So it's 0.80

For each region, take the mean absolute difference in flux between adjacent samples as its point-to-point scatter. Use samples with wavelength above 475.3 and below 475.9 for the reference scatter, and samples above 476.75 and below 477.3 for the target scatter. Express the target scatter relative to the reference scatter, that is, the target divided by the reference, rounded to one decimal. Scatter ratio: 0.2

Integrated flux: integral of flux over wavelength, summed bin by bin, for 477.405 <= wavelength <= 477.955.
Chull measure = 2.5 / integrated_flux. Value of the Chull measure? 0.38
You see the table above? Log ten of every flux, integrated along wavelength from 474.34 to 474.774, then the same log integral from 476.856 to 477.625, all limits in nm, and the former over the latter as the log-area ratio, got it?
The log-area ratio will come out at 0.6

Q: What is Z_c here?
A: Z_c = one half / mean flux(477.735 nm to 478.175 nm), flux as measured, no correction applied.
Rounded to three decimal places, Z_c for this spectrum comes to 0.048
